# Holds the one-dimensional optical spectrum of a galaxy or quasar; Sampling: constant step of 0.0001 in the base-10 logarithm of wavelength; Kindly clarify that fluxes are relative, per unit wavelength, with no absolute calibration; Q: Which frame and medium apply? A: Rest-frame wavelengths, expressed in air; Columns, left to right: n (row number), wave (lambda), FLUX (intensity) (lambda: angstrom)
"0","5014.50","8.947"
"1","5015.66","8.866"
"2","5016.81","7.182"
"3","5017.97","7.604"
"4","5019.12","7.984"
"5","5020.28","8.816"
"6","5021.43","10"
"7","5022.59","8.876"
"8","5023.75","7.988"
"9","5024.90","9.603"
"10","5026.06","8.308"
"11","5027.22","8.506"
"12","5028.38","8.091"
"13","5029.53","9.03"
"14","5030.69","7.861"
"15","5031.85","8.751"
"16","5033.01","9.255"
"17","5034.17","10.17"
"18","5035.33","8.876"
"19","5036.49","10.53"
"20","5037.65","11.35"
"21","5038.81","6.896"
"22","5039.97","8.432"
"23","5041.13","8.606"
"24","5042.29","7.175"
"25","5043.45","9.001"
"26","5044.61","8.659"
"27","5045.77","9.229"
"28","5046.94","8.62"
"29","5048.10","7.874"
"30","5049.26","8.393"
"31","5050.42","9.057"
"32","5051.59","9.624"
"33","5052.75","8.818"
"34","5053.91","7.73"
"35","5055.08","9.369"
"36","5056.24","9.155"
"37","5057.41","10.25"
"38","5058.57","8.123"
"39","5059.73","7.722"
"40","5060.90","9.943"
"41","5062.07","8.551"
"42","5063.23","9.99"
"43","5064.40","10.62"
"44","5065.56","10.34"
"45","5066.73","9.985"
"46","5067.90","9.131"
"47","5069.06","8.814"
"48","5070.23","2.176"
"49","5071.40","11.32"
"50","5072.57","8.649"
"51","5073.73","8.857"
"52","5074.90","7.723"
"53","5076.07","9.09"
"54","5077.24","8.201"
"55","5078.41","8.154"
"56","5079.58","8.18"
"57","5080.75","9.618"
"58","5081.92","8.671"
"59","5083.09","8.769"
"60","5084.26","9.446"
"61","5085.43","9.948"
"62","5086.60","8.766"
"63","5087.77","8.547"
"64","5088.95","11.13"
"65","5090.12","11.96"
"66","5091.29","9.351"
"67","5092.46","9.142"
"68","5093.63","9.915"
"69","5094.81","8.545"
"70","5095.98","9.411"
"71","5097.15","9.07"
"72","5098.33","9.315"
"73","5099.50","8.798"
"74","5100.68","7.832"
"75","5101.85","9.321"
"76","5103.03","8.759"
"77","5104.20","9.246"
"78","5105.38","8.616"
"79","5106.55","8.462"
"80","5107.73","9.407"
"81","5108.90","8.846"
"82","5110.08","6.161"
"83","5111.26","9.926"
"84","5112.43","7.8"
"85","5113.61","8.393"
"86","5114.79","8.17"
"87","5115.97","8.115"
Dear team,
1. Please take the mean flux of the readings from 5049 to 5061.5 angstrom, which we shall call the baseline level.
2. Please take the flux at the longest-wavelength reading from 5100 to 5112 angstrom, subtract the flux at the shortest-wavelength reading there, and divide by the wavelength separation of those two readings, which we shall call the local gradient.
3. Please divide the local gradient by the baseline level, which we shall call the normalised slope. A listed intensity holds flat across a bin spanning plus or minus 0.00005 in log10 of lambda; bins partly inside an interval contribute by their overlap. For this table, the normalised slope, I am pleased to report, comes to 0.022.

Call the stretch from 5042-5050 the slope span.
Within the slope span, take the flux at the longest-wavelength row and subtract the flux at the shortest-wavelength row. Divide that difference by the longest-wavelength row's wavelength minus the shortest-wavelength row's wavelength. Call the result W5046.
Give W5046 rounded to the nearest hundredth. 0.17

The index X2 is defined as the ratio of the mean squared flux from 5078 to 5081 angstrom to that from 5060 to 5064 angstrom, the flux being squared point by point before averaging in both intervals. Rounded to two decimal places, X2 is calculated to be 0.83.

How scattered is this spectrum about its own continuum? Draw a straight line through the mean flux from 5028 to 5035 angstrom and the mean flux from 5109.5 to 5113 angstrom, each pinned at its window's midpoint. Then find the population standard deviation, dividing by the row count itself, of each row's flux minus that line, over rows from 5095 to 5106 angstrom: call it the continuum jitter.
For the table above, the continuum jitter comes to 0.46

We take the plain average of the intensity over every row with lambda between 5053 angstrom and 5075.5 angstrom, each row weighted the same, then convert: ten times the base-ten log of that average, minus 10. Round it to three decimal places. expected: -0.523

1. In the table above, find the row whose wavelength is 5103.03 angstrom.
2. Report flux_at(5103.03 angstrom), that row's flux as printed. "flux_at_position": 8.759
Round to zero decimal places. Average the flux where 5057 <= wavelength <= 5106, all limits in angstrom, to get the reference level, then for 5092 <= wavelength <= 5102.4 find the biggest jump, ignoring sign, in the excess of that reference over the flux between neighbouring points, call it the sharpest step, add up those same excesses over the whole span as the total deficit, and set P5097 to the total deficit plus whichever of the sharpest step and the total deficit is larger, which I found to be 2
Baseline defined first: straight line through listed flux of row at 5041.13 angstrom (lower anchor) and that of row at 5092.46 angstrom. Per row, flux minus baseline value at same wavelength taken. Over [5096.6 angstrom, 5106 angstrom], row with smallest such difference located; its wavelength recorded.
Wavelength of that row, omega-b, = 5100.68 angstrom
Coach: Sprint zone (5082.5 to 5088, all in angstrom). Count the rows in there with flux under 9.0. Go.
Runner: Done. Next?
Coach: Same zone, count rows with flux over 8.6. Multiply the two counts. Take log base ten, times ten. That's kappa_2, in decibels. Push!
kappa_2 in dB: 10.8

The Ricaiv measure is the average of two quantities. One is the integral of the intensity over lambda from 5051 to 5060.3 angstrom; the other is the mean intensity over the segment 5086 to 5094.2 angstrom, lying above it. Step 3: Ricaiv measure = 46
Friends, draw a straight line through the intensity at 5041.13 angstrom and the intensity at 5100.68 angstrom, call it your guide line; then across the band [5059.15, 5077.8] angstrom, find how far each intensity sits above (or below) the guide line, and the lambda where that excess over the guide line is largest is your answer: 5071.40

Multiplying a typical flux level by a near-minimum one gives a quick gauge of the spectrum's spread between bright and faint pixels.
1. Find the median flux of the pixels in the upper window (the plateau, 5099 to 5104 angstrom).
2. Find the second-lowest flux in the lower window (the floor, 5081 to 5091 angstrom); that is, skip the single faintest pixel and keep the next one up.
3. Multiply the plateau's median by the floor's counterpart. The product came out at 76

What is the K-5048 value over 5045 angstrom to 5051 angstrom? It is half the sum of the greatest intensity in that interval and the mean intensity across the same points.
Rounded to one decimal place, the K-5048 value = 8.9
